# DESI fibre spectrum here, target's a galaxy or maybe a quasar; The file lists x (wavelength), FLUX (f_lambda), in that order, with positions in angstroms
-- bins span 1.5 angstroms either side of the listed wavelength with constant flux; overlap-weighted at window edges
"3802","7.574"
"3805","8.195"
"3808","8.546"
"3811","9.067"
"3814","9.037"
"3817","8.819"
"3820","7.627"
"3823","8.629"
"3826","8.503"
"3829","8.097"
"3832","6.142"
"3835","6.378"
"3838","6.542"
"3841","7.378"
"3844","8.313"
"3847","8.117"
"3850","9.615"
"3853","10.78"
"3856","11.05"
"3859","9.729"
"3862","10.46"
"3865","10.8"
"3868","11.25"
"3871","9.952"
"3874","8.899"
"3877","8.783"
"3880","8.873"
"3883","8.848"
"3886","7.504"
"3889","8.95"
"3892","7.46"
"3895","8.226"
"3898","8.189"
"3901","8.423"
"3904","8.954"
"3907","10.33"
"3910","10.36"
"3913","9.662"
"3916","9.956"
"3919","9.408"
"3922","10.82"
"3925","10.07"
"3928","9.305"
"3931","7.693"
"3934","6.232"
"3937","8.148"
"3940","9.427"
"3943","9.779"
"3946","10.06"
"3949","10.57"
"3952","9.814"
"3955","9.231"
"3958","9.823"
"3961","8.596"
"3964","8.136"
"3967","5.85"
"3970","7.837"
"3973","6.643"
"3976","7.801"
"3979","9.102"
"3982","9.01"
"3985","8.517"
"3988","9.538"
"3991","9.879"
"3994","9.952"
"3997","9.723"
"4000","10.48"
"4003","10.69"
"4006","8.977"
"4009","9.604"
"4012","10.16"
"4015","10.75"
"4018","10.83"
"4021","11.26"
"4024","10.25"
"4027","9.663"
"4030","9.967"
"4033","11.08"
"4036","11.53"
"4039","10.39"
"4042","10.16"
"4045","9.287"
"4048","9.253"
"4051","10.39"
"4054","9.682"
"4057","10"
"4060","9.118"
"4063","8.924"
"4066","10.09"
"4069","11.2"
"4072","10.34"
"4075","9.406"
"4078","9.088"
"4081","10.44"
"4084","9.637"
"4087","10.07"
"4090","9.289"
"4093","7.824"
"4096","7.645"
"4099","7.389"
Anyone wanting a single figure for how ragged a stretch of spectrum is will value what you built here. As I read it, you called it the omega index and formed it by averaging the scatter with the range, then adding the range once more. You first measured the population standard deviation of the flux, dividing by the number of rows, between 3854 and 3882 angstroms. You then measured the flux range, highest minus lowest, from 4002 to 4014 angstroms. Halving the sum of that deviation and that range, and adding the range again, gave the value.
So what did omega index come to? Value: 3.03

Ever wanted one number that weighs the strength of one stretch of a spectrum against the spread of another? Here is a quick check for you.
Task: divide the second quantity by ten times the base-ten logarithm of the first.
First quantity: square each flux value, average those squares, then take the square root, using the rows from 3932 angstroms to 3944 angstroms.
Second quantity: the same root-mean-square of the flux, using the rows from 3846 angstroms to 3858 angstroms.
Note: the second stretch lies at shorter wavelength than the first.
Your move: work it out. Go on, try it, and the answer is 1.07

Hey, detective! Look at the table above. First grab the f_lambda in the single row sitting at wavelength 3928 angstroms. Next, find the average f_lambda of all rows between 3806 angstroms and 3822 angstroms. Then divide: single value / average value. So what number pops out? 1.08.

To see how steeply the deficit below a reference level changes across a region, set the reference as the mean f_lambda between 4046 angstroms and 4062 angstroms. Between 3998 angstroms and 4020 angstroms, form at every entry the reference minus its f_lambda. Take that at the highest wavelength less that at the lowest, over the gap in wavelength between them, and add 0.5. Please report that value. 0.48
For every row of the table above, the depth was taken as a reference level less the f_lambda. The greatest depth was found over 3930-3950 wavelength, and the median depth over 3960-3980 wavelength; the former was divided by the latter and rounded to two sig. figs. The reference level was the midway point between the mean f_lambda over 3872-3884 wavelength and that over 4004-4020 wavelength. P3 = 2.0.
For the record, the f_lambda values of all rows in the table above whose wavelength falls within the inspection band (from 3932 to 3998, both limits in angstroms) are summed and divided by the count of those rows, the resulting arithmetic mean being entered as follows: 8.8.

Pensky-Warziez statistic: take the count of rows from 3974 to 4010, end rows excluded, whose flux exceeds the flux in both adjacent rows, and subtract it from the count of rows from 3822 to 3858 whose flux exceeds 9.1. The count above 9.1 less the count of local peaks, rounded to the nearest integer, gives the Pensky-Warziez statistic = 0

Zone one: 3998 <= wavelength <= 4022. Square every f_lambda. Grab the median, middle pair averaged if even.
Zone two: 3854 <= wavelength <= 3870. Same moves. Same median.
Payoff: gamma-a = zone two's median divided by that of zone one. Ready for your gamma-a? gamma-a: 1.04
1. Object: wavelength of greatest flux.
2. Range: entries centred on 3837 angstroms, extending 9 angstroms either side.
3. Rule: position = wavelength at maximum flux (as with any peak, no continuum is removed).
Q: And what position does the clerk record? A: 3844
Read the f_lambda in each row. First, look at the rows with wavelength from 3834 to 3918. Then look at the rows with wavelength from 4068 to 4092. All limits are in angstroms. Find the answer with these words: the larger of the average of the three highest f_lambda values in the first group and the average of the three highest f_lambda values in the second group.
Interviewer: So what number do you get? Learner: 11.0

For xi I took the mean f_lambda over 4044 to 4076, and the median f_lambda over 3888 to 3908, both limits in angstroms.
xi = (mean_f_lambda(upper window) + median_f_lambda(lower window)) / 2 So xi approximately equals 9.11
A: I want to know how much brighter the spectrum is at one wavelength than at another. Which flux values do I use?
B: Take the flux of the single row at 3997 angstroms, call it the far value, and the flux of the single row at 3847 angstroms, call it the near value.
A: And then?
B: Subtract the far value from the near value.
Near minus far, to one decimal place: -1.6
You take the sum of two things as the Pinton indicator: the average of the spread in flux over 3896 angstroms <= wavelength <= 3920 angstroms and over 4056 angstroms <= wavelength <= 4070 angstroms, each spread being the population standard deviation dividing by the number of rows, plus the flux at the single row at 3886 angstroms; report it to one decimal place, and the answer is 8.3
